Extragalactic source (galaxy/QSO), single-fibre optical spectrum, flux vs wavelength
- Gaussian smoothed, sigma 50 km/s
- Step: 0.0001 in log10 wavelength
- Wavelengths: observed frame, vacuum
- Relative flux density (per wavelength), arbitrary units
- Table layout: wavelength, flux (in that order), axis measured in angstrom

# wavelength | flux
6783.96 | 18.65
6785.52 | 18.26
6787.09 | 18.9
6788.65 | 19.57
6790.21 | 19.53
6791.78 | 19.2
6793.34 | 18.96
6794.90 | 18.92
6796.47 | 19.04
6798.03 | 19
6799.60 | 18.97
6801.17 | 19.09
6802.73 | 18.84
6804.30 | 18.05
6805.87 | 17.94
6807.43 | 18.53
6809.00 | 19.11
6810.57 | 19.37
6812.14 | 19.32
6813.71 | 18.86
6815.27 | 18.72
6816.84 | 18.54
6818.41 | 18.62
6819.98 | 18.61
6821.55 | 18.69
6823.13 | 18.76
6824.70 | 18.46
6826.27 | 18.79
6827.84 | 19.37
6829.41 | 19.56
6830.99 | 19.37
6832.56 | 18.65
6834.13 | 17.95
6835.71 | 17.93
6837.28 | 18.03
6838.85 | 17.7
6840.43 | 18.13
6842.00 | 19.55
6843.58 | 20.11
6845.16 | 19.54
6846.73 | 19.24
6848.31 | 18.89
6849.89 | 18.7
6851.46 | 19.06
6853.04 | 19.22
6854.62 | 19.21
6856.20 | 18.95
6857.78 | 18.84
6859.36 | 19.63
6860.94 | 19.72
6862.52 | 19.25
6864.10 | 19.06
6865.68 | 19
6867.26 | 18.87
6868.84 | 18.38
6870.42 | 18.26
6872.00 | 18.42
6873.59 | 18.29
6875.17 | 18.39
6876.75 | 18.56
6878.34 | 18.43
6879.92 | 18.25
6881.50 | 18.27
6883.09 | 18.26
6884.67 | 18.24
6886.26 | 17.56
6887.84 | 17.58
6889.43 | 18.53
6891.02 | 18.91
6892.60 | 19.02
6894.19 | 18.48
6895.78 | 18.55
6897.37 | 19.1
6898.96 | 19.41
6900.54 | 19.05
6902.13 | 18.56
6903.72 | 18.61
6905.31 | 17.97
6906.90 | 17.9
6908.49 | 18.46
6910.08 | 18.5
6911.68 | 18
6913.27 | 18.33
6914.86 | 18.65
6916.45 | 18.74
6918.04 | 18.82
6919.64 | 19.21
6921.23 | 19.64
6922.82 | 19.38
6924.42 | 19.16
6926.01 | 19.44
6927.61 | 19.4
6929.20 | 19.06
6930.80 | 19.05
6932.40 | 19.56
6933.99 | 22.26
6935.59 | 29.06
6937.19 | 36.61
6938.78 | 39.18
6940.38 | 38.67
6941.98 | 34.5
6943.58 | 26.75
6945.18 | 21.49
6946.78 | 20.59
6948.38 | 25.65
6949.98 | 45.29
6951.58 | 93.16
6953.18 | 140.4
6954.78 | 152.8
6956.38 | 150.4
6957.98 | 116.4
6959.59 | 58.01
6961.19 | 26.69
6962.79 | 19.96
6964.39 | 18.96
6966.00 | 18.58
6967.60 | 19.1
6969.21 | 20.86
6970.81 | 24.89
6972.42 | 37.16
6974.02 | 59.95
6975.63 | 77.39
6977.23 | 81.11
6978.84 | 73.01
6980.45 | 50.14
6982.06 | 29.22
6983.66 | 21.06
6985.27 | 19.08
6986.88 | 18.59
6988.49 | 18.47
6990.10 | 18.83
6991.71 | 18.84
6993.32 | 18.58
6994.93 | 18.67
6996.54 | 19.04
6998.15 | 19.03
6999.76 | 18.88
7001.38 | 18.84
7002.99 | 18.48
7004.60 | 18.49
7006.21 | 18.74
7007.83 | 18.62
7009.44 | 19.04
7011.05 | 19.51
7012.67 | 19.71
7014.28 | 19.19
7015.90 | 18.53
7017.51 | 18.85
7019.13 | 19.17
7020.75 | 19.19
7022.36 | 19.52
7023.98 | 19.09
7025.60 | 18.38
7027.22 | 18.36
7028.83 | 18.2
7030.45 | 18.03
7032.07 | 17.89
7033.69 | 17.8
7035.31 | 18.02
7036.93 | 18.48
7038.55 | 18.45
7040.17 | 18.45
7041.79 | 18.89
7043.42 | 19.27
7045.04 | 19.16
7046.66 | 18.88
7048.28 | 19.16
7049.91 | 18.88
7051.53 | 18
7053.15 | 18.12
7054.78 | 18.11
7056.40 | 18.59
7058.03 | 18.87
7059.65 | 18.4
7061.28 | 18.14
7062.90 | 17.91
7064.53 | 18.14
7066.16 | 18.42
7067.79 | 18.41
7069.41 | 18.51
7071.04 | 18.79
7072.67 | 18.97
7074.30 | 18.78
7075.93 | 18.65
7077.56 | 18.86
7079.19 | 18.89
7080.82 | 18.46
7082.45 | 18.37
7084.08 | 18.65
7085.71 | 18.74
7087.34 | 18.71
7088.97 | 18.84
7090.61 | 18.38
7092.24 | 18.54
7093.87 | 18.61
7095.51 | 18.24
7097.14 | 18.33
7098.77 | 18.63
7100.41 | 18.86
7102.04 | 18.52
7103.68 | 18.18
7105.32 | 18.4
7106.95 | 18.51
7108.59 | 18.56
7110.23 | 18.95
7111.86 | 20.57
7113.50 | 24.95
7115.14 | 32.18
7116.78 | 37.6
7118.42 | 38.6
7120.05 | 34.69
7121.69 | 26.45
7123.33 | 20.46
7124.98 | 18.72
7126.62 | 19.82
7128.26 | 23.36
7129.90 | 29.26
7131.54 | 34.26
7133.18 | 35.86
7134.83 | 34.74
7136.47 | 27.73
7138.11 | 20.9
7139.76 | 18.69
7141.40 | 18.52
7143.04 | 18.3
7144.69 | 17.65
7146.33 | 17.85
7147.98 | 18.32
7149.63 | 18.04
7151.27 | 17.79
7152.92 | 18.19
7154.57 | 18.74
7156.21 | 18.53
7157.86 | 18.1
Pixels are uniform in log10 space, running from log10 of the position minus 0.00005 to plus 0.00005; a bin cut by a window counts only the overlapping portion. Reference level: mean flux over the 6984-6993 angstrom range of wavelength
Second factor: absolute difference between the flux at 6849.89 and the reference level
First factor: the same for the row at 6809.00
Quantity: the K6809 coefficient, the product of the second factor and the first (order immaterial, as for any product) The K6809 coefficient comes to 0.0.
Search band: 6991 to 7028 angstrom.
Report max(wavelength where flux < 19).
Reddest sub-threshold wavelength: 7027.22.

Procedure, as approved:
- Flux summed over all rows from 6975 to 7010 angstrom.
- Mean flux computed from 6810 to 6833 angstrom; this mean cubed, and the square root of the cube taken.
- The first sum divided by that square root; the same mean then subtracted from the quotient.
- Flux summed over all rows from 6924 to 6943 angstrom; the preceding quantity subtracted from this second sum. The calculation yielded 327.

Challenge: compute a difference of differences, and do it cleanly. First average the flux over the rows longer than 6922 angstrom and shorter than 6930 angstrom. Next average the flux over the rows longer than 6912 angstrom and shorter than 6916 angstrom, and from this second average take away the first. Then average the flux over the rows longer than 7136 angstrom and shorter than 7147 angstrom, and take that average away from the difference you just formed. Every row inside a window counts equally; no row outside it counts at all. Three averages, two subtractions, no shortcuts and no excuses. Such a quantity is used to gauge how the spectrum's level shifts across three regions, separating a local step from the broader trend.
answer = -21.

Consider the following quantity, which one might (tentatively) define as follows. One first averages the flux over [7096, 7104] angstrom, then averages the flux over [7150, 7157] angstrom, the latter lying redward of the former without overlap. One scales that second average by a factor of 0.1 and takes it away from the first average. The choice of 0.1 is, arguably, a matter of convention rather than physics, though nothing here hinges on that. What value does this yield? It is 16.7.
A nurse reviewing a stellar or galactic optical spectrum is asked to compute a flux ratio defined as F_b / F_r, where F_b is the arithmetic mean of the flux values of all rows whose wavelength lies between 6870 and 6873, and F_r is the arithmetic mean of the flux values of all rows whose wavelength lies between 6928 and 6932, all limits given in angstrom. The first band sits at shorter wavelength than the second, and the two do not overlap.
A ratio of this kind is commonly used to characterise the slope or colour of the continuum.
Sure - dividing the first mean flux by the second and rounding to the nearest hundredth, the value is 0.96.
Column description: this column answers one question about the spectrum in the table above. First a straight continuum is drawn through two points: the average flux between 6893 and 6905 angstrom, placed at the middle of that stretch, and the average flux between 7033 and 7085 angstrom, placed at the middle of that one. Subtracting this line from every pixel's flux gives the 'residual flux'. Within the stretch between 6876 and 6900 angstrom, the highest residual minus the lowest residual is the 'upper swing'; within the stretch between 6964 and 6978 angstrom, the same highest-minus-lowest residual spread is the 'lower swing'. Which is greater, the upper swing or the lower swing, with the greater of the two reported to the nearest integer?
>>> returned 63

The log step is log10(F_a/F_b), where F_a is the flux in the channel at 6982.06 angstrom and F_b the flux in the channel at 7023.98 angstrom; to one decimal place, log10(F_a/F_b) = 0.2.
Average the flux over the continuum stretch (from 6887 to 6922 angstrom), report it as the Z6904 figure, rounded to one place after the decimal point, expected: 18.6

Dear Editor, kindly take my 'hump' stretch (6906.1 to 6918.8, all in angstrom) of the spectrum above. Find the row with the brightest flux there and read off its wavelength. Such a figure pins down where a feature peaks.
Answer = 6918.04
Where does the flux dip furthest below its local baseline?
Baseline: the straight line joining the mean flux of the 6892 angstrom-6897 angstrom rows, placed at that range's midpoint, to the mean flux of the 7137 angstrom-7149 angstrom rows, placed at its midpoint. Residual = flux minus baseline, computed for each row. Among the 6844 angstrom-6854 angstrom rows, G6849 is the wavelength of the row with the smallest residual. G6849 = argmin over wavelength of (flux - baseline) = 6849.89 angstrom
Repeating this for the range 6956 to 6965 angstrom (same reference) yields 6964.39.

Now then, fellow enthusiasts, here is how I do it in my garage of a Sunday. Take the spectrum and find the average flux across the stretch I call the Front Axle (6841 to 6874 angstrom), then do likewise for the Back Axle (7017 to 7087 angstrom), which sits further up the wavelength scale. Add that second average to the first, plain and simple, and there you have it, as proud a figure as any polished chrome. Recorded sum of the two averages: 38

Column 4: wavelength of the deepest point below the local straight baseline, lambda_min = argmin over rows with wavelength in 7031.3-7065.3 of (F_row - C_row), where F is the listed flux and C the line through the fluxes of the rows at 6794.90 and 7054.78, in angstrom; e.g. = 7033.69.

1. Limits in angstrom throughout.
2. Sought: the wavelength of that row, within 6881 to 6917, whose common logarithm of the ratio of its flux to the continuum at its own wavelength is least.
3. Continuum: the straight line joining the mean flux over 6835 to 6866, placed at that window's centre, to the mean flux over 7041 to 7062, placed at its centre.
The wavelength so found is 6886.26 angstrom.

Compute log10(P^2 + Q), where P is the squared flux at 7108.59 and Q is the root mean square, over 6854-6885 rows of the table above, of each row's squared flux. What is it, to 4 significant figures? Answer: 5.076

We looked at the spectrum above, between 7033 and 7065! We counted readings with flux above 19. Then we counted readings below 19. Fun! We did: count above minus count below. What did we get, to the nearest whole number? -14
